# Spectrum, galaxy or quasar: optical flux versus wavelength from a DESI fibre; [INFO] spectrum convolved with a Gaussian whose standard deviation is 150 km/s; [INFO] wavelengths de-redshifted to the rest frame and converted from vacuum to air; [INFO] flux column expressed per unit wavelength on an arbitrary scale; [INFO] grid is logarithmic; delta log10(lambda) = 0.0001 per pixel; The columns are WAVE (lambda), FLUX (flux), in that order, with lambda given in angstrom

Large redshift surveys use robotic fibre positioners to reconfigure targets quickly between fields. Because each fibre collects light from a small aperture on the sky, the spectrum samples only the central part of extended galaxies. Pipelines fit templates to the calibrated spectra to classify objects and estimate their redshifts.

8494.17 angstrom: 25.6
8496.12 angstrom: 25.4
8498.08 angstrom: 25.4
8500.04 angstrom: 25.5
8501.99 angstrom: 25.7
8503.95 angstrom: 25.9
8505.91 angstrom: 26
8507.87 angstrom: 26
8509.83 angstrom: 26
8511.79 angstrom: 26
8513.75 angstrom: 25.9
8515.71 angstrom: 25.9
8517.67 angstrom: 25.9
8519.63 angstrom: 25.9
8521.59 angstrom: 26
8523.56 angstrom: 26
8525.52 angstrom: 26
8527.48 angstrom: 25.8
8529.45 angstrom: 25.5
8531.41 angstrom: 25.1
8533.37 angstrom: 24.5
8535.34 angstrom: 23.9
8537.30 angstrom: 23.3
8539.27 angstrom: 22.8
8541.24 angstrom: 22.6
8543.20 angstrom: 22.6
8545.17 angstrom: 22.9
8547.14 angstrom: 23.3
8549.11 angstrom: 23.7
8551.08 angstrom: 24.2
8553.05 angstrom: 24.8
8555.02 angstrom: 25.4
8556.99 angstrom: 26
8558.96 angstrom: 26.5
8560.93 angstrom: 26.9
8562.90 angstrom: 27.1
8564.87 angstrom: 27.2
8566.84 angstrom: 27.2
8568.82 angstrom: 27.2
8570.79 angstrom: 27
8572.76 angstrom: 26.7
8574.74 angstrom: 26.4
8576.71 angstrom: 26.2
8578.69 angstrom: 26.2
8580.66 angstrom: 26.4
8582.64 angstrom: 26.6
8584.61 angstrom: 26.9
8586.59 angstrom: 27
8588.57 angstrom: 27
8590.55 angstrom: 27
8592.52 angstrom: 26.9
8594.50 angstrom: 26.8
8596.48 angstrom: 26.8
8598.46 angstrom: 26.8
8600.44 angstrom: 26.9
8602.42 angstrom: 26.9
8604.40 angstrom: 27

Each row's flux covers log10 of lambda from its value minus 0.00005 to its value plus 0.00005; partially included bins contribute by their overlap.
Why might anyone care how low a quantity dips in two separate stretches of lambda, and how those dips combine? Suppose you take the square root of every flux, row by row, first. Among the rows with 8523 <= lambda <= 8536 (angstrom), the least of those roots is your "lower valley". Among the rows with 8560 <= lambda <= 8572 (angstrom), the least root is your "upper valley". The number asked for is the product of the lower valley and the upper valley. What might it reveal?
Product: 25.4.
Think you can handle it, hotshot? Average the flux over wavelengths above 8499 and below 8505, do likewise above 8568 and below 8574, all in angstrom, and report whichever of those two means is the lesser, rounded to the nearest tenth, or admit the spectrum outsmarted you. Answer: 25.7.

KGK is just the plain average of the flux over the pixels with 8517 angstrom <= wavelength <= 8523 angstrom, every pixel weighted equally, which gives 25.9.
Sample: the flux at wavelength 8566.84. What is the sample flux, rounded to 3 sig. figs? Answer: 27.2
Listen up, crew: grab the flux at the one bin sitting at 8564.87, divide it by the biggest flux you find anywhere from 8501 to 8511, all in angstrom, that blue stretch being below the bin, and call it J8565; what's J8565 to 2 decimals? 1.05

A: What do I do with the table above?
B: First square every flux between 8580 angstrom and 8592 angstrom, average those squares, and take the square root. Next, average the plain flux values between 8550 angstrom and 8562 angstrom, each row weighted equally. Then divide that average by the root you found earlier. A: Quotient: 0.96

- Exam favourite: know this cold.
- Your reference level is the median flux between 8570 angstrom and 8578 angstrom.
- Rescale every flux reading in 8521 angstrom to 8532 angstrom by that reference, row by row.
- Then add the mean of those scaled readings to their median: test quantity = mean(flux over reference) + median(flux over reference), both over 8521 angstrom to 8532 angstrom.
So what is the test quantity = 1.94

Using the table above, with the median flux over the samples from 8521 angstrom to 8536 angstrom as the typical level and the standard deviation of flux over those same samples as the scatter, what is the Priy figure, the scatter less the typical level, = -24.9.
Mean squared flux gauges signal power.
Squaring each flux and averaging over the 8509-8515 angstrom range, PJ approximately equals 674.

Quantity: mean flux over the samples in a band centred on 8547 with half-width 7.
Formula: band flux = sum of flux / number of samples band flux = 23.4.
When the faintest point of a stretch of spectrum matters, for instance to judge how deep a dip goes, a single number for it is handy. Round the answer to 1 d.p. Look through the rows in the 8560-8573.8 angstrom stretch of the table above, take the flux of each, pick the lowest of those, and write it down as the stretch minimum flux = 26.7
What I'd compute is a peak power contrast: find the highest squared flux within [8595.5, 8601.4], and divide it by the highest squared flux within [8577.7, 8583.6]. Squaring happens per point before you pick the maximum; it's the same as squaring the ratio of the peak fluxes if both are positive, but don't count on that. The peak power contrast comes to 1.02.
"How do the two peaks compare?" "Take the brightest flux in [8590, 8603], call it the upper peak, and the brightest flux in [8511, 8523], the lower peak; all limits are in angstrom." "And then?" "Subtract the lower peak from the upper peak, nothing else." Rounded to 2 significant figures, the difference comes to 1.0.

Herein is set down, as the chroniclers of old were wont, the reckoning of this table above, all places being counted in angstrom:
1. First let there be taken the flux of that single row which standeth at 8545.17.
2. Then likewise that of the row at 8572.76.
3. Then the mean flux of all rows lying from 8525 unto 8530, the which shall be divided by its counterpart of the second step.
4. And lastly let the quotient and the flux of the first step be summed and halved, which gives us 11.9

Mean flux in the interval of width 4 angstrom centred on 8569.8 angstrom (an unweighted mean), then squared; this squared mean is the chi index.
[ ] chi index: 734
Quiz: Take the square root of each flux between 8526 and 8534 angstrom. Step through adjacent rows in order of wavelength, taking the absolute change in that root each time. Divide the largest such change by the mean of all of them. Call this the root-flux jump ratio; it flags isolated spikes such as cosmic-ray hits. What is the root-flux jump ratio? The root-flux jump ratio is 1.4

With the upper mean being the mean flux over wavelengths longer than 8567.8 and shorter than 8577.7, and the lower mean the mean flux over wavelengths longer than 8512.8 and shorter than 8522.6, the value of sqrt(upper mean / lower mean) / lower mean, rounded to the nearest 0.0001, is 0.0392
